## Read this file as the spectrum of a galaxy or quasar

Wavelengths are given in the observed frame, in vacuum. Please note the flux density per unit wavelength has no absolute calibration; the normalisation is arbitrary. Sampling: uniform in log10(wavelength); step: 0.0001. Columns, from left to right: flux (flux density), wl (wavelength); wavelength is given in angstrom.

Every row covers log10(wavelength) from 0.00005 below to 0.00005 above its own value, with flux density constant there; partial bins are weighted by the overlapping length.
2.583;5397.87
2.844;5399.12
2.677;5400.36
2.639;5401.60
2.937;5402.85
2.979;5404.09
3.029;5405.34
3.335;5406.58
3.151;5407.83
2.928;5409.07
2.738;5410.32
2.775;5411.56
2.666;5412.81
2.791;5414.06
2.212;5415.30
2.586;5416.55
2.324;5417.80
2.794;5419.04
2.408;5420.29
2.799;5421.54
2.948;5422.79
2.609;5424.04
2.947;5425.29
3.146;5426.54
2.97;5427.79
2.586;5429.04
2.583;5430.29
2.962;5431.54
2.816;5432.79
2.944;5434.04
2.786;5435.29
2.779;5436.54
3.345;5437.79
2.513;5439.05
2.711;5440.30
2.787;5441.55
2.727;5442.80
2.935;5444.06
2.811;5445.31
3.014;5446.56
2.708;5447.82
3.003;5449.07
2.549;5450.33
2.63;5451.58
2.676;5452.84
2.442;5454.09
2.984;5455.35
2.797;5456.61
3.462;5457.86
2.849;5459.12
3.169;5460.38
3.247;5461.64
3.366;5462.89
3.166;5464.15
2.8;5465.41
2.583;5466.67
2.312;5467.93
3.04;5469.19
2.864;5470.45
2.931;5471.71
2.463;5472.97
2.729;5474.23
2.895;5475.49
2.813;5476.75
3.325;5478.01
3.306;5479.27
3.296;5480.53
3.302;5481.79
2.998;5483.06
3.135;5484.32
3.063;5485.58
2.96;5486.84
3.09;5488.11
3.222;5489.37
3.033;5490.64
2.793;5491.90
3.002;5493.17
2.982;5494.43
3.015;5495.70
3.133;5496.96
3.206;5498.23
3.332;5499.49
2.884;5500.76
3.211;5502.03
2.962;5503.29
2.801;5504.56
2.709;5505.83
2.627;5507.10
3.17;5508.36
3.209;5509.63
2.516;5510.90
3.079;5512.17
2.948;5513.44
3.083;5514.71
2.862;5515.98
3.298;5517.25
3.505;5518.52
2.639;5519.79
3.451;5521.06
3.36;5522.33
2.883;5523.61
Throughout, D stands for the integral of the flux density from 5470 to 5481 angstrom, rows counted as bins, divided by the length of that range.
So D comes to 2.96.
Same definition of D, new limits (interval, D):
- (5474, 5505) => 3.07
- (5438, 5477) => 2.84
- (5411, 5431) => 2.70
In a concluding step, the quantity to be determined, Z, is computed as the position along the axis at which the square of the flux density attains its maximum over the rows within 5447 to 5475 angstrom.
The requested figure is 5457.86 angstrom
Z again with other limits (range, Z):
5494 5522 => 5518.52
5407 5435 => 5407.83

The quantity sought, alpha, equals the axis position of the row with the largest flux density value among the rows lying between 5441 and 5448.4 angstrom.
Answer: 5446.56 angstrom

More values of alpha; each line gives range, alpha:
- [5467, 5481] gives 5478.01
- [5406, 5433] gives 5406.58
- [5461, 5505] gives 5462.89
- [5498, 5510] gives 5499.49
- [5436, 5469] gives 5457.86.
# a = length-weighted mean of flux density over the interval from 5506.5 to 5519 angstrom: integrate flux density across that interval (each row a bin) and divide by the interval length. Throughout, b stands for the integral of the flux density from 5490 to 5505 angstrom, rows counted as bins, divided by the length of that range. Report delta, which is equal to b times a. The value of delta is 9.18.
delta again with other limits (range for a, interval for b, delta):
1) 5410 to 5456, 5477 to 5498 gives 8.55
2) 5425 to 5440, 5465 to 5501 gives 8.54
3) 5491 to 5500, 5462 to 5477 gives 8.70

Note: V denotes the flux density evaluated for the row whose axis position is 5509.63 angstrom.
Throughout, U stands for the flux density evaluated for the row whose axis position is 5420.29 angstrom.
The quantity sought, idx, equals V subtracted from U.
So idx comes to -0.80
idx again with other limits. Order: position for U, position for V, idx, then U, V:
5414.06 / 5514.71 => -0.29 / 2.791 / 3.083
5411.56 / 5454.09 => 0.33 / 2.775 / 2.442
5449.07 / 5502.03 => -0.21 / 3.003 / 3.211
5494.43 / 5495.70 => -0.03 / 2.982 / 3.015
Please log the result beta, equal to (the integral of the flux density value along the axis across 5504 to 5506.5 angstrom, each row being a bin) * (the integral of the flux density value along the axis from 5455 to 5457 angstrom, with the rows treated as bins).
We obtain 40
